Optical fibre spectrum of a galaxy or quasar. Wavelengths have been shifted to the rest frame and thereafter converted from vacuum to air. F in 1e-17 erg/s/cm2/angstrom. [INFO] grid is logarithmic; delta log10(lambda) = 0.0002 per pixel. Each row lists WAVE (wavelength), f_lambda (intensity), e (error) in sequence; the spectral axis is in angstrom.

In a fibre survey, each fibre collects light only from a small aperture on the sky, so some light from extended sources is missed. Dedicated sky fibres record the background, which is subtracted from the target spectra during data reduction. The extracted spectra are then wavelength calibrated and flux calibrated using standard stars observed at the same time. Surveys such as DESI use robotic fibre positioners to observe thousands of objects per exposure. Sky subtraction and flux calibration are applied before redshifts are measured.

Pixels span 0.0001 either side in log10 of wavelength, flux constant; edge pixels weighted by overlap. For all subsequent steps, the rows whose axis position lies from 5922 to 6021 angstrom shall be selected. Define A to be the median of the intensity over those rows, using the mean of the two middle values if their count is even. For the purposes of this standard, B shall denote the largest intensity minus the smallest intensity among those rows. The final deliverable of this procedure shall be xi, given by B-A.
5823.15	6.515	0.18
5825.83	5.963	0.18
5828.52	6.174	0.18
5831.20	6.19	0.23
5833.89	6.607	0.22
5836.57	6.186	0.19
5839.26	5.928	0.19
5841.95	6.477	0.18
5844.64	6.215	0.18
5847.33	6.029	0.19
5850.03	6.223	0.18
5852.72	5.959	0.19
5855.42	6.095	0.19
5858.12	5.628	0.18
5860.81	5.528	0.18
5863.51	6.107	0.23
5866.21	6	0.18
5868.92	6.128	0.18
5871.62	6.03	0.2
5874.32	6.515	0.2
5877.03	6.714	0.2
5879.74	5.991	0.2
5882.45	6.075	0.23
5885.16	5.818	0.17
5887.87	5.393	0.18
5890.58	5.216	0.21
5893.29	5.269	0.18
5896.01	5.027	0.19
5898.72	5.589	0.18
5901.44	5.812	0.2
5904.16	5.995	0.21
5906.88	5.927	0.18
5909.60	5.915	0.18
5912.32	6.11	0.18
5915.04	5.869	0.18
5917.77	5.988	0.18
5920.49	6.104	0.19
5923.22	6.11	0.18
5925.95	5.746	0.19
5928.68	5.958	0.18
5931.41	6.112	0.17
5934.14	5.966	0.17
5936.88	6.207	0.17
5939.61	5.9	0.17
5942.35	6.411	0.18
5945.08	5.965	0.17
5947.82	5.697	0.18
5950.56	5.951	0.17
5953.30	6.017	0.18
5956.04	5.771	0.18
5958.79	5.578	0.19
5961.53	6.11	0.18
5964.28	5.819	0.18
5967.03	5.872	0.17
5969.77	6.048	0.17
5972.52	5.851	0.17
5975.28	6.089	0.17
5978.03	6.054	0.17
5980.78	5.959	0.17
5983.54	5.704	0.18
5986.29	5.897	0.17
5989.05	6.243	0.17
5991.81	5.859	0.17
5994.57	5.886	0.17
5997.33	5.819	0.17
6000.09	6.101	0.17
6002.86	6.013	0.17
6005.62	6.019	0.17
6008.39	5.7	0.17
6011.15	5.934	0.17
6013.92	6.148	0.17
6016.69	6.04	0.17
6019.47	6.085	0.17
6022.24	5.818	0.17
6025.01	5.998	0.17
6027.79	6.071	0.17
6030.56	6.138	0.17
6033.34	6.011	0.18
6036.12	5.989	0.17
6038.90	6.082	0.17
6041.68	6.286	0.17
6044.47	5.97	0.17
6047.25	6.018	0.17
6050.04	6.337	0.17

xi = -5.13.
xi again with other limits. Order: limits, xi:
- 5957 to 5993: -5.23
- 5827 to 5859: -5.20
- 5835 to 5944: -4.31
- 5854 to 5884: -4.89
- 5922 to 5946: -5.30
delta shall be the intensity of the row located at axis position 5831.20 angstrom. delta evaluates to 6.19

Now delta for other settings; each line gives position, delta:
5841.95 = 6.477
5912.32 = 6.11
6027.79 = 6.071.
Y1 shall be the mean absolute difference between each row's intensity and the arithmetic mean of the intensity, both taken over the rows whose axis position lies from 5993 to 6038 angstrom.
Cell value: 0.10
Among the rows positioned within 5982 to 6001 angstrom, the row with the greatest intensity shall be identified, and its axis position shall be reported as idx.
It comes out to 5989.05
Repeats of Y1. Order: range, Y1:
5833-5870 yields 0.20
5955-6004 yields 0.13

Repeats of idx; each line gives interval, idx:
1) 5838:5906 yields 5877.03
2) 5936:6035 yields 5942.35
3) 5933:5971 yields 5942.35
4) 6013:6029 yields 6013.92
